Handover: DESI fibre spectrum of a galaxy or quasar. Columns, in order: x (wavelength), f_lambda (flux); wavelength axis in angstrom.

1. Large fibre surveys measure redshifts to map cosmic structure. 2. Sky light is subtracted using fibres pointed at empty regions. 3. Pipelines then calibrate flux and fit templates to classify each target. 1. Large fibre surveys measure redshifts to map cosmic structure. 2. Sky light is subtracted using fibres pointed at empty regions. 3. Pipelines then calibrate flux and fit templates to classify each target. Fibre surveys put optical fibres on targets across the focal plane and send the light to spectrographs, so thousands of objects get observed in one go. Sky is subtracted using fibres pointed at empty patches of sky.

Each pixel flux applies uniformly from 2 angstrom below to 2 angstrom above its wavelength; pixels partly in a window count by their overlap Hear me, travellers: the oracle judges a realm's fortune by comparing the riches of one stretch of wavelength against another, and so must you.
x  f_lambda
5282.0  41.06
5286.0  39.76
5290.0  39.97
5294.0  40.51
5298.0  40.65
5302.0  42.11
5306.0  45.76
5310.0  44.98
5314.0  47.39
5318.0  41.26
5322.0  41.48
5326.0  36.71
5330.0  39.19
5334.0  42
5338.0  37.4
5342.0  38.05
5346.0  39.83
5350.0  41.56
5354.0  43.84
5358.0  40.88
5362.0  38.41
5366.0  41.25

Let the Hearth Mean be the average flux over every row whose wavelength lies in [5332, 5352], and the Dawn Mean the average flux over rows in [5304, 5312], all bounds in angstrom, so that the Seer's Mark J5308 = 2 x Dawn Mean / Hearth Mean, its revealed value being 2.28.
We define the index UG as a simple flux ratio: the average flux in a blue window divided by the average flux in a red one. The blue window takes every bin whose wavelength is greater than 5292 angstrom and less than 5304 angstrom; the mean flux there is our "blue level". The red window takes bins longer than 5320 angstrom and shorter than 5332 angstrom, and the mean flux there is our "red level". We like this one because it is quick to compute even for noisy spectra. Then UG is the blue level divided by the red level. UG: 1.05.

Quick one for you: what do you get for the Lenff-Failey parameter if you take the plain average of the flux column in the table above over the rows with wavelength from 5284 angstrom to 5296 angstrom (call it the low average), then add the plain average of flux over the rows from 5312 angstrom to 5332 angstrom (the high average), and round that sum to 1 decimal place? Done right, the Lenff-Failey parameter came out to 81.3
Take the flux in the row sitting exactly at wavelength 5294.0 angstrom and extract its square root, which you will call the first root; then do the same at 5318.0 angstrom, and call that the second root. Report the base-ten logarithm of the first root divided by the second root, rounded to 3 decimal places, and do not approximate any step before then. -0.004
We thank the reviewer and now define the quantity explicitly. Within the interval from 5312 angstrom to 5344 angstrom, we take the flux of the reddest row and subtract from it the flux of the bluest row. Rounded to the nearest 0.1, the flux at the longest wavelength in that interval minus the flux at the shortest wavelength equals -9.3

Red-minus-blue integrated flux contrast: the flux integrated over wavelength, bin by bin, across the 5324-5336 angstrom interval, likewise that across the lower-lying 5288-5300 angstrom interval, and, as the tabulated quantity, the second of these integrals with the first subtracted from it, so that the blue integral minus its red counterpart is 13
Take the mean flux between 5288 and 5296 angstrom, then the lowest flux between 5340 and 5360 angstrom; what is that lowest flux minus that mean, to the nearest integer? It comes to -2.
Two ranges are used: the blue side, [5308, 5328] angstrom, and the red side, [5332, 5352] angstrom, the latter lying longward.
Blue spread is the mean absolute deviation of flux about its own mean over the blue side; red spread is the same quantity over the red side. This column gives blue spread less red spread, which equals 1.4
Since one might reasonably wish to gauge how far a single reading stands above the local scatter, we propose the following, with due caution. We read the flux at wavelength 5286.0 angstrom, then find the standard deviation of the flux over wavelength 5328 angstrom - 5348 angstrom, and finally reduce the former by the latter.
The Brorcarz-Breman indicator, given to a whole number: 38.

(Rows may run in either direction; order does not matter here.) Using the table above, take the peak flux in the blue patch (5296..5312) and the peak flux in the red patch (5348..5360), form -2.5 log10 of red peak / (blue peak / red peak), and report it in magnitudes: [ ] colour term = -4.06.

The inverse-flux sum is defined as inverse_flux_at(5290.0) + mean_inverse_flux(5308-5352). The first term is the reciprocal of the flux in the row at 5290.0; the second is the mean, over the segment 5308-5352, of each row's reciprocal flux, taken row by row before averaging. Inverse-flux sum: 0.0496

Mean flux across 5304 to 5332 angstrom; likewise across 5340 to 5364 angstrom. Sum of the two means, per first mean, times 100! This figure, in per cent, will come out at 195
